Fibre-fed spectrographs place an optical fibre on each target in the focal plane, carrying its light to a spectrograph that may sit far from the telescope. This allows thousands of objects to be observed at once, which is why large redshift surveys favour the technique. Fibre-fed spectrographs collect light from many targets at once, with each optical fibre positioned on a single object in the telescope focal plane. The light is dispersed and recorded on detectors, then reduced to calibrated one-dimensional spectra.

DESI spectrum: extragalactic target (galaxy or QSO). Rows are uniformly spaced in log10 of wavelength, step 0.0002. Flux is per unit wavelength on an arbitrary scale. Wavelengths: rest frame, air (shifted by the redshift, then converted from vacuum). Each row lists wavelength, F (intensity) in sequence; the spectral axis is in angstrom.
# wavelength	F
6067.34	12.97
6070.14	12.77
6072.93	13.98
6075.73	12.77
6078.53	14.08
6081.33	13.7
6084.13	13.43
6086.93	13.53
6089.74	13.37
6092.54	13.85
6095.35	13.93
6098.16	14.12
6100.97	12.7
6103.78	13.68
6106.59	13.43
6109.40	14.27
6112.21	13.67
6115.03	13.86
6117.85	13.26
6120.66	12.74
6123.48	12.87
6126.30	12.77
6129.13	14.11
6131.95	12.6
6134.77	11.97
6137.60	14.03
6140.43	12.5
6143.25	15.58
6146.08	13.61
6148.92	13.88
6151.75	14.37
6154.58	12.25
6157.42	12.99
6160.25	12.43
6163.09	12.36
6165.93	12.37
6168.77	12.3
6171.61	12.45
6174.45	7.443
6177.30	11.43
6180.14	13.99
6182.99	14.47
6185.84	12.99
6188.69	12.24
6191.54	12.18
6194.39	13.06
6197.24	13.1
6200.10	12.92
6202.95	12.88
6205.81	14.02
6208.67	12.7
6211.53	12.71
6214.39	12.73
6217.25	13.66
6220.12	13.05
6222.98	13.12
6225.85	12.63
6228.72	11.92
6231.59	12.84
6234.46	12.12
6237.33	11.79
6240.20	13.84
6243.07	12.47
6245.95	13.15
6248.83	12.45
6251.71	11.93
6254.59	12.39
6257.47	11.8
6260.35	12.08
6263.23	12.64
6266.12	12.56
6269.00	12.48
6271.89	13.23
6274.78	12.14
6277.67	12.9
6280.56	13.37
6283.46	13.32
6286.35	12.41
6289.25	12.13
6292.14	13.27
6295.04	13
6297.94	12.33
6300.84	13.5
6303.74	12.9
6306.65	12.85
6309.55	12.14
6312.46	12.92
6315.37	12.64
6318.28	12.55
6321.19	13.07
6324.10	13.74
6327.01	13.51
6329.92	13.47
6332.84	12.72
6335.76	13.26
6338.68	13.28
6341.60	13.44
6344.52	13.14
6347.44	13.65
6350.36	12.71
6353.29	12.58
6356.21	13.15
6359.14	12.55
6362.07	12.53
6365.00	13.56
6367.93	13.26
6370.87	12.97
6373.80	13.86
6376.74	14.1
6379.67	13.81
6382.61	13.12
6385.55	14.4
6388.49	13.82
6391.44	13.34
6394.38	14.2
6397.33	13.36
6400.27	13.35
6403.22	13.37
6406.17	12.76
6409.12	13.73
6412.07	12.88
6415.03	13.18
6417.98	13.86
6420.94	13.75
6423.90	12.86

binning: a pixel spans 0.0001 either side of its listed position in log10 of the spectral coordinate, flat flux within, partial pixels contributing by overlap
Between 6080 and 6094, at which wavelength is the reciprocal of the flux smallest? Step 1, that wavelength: 6092.54 angstrom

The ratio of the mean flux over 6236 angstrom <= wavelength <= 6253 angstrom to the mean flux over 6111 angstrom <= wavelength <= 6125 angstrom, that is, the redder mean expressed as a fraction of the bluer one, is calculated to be 0.95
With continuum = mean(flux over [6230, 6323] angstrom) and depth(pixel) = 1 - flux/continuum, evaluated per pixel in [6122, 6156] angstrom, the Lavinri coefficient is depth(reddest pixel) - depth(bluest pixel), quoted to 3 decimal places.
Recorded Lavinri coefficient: 0.049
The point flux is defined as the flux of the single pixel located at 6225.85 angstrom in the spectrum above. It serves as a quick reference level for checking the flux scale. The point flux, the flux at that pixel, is 12.63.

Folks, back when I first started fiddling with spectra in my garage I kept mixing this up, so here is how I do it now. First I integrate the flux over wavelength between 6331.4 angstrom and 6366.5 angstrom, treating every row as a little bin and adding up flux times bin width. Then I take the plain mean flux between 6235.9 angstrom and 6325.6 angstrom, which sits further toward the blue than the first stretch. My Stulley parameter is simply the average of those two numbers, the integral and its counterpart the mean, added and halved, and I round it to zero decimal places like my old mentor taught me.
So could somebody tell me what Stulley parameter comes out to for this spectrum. 235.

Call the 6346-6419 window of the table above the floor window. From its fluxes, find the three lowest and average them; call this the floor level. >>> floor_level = 12.6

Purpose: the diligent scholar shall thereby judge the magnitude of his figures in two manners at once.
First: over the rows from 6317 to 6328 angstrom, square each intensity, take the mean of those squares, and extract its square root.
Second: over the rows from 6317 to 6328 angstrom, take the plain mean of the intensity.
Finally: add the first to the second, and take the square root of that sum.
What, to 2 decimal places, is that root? 5.14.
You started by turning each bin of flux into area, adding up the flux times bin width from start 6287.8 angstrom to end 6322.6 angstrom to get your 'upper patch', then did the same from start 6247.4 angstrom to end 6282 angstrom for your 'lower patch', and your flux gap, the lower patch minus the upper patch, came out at -12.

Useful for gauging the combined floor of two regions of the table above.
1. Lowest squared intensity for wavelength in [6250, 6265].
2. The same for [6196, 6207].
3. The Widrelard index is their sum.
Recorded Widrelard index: 305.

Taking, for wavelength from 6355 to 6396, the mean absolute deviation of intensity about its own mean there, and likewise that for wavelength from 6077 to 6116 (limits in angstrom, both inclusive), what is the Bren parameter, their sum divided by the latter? 2.7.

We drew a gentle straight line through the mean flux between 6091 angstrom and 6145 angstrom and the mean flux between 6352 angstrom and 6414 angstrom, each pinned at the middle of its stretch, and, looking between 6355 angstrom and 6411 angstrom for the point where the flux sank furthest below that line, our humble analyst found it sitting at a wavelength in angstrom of 6362.07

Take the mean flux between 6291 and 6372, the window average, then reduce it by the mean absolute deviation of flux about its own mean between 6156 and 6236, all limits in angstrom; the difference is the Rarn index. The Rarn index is 12.3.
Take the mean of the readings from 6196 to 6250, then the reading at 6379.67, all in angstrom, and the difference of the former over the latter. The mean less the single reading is -1.0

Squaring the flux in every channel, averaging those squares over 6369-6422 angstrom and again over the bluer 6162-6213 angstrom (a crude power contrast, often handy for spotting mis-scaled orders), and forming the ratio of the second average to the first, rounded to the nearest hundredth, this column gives 0.87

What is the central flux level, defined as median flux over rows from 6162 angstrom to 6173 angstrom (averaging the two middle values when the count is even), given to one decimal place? 12.4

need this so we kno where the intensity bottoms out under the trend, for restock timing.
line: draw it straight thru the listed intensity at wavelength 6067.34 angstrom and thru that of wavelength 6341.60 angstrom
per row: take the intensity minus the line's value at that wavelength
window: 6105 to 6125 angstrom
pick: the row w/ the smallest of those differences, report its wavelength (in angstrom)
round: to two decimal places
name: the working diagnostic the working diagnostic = 6120.66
